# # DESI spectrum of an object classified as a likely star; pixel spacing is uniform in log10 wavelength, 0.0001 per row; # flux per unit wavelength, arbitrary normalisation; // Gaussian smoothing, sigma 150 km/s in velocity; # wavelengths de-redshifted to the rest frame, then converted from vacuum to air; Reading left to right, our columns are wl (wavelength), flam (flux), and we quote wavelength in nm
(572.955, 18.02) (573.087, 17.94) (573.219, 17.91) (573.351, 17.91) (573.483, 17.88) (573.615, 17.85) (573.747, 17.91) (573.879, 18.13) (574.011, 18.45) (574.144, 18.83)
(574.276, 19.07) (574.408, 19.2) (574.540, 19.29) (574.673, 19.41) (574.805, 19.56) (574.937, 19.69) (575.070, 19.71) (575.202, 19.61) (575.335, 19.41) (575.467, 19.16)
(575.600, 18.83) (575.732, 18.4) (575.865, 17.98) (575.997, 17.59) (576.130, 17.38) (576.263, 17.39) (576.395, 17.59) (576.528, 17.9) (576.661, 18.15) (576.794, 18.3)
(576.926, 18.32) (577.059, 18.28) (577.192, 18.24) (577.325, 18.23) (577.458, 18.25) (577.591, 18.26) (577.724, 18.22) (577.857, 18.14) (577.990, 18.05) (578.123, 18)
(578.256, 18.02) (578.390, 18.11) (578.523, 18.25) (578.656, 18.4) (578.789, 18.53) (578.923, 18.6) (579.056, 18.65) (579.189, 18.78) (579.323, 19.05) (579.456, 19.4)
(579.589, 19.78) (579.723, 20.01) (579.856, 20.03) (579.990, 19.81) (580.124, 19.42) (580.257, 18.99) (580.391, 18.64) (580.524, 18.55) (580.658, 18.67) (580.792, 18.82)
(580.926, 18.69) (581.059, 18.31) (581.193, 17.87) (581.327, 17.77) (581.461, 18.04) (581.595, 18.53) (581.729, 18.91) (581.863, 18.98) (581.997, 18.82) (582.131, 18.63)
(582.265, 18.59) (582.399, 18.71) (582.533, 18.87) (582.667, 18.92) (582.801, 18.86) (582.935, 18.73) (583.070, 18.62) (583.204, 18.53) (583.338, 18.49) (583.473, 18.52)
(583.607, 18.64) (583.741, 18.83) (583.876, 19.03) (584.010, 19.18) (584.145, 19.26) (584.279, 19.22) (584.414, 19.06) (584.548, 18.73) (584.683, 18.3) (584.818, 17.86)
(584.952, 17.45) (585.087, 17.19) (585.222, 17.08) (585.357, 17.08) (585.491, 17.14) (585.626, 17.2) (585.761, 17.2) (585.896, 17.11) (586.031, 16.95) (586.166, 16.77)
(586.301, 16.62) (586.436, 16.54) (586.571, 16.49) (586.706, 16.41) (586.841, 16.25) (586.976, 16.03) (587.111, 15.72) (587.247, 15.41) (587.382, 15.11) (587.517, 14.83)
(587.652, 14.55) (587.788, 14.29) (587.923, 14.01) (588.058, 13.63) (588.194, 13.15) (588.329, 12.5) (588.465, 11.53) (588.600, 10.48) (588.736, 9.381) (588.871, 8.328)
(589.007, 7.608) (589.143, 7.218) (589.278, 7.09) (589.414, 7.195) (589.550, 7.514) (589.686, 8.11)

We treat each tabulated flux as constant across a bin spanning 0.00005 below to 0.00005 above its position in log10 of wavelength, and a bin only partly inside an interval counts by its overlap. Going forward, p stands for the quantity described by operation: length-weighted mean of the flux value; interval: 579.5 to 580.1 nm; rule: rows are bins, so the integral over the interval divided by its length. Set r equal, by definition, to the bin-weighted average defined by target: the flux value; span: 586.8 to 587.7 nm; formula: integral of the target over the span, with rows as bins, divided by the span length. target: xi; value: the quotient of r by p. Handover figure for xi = 0.78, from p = 19.8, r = 15.4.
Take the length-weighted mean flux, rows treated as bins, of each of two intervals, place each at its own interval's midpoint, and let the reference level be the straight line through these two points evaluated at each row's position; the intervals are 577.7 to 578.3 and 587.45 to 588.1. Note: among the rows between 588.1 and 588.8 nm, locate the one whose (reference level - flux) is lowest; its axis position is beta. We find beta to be 588.194 nm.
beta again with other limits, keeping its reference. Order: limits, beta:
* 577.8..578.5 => 578.390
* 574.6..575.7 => 575.070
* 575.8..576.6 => 576.528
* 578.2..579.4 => 579.323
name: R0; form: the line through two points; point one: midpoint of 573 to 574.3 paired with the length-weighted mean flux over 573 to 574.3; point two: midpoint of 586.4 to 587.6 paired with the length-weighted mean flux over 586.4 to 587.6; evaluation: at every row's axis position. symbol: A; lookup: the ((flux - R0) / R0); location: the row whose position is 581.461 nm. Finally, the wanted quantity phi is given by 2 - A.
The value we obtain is 1.93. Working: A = 0.074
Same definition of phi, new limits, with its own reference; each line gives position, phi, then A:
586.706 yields 1.97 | 0.033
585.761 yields 1.93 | 0.071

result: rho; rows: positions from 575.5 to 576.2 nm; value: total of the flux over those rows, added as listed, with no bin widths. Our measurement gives 90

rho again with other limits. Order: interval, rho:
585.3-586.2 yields 119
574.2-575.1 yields 136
